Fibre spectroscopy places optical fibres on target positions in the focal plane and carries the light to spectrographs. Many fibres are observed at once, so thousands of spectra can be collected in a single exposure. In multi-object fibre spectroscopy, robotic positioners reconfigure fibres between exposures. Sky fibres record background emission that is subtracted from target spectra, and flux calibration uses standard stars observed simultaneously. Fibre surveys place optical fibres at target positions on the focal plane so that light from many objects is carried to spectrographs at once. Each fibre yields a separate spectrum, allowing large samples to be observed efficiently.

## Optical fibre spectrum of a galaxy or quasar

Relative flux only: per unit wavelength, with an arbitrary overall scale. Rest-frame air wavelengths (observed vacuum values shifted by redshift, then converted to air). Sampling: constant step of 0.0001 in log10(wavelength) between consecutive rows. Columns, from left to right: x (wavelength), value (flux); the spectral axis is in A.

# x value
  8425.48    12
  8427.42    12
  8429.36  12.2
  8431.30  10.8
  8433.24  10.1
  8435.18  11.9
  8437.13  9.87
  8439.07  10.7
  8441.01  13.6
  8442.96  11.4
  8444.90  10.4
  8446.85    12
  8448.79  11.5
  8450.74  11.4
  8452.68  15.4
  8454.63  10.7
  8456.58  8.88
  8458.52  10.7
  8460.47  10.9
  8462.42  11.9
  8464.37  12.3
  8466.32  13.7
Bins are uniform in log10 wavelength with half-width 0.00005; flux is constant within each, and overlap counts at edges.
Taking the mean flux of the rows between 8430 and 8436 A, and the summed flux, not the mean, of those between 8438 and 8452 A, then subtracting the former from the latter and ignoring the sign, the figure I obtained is 70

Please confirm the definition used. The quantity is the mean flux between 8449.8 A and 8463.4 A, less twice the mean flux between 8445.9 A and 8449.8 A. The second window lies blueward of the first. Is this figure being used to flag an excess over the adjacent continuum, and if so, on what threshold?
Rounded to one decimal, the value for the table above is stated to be -12.1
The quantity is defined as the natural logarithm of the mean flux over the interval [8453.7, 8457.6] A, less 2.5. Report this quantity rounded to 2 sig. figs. -0.22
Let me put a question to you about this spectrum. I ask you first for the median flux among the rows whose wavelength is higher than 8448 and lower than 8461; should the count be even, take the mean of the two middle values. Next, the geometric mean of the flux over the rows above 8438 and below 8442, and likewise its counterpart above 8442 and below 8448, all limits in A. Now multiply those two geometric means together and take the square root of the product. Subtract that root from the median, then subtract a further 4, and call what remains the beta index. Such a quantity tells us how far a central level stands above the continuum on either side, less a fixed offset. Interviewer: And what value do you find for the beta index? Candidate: -4.75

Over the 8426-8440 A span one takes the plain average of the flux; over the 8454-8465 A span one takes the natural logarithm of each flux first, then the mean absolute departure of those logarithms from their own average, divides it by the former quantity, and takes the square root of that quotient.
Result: 0.082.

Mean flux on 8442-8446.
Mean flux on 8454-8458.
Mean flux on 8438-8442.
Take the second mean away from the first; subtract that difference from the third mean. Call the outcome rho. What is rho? 11.0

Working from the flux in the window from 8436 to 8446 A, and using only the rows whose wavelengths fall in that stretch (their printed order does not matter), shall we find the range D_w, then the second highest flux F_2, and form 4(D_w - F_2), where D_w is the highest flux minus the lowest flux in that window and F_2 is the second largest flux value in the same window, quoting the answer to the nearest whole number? -31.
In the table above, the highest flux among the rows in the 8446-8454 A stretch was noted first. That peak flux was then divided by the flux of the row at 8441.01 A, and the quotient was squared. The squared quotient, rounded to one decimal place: 1.3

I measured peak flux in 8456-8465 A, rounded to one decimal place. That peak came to 12.3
